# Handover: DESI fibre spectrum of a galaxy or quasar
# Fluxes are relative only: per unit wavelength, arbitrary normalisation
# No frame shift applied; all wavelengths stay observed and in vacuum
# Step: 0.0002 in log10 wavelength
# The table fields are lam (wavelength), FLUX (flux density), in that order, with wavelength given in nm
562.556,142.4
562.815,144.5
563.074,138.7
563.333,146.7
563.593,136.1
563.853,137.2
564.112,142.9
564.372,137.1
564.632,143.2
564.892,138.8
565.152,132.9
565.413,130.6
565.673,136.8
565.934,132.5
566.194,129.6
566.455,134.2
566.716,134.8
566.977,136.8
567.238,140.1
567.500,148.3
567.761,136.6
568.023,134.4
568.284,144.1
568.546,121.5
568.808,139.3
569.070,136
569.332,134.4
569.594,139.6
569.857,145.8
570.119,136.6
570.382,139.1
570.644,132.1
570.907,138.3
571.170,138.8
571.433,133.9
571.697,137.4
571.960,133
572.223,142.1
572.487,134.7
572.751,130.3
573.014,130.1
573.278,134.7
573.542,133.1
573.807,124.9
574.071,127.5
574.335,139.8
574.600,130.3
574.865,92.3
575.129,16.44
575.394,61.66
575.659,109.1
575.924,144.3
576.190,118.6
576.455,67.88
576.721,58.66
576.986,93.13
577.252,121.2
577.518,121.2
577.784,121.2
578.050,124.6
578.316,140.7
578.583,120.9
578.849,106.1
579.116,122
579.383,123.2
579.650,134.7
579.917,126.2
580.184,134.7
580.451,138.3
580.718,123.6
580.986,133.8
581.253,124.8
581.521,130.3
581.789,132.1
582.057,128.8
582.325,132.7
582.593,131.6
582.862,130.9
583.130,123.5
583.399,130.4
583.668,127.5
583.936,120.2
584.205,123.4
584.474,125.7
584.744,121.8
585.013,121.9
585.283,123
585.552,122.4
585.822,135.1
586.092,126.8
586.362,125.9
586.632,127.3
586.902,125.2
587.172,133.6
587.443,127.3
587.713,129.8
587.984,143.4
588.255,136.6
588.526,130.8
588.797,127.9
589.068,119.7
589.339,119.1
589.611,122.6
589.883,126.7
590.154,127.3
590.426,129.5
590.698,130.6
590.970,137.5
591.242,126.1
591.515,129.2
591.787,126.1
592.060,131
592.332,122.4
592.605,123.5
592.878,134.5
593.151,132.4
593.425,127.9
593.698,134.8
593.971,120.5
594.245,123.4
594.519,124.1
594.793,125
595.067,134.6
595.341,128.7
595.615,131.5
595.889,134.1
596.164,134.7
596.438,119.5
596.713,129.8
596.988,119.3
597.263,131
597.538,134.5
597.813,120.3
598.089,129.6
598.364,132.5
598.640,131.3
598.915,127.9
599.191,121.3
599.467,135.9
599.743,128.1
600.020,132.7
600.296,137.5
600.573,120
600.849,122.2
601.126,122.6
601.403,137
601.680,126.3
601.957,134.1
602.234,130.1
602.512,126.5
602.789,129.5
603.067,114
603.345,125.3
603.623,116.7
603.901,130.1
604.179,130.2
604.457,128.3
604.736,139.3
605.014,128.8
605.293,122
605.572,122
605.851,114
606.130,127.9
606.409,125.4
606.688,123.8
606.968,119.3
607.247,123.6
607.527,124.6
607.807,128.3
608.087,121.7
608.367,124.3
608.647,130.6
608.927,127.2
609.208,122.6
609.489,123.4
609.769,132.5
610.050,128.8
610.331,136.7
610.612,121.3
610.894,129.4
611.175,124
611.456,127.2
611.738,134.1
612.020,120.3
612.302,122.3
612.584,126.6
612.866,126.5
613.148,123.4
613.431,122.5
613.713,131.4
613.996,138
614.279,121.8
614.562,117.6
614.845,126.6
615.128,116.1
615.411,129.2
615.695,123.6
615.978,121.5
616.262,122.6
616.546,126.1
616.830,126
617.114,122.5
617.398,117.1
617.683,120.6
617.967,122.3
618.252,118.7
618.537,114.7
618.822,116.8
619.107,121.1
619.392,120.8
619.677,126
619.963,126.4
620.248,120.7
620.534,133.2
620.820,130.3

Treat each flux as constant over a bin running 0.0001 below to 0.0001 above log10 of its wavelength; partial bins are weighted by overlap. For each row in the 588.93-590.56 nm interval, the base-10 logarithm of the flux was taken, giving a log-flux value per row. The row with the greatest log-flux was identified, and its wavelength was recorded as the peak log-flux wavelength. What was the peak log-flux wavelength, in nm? 590.426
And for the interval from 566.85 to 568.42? 567.500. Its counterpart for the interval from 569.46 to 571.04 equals 569.857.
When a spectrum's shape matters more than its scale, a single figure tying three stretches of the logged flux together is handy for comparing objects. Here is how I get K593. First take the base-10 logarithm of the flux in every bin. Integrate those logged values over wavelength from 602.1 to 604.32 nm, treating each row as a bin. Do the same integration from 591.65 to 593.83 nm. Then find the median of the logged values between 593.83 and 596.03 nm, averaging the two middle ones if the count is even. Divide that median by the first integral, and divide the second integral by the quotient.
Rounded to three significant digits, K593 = 10.2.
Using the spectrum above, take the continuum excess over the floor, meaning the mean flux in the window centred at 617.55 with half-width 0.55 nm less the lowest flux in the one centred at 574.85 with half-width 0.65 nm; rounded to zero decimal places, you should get 104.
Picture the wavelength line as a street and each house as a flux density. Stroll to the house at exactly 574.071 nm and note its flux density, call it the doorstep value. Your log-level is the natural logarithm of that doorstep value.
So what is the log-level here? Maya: 4.85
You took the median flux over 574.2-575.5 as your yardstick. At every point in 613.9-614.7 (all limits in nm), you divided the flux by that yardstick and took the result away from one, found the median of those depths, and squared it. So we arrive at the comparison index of 0.102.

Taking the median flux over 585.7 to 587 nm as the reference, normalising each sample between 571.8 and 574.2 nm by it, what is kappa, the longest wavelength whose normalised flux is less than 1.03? 574.071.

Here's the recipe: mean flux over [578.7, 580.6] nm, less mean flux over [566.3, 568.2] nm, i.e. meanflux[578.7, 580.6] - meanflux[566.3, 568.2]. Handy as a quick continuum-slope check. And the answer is -11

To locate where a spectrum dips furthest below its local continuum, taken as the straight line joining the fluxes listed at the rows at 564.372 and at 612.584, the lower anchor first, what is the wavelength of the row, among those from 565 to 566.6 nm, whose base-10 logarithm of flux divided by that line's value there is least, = 566.194 nm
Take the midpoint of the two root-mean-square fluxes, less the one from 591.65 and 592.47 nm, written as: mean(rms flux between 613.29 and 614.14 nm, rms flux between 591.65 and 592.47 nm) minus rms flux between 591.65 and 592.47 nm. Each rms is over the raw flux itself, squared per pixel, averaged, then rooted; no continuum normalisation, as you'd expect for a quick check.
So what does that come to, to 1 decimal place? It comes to 2.1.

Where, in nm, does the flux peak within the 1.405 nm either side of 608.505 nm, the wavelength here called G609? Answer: 609.769 nm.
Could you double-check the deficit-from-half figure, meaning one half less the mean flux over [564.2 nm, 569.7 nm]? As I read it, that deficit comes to -136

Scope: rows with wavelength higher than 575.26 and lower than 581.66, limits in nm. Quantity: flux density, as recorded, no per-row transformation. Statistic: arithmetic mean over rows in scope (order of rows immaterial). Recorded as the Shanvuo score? 116.7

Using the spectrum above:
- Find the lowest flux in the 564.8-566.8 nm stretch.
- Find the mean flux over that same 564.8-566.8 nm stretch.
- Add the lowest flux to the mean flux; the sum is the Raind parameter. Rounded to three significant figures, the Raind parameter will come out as 263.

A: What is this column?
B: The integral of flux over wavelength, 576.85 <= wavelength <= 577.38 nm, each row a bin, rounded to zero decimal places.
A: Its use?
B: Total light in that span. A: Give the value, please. 57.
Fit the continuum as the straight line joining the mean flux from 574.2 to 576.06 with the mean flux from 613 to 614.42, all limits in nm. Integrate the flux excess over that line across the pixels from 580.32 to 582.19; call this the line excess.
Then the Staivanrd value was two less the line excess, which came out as -48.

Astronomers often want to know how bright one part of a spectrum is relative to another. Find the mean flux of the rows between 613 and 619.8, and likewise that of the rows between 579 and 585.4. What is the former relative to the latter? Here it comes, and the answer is 0.96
